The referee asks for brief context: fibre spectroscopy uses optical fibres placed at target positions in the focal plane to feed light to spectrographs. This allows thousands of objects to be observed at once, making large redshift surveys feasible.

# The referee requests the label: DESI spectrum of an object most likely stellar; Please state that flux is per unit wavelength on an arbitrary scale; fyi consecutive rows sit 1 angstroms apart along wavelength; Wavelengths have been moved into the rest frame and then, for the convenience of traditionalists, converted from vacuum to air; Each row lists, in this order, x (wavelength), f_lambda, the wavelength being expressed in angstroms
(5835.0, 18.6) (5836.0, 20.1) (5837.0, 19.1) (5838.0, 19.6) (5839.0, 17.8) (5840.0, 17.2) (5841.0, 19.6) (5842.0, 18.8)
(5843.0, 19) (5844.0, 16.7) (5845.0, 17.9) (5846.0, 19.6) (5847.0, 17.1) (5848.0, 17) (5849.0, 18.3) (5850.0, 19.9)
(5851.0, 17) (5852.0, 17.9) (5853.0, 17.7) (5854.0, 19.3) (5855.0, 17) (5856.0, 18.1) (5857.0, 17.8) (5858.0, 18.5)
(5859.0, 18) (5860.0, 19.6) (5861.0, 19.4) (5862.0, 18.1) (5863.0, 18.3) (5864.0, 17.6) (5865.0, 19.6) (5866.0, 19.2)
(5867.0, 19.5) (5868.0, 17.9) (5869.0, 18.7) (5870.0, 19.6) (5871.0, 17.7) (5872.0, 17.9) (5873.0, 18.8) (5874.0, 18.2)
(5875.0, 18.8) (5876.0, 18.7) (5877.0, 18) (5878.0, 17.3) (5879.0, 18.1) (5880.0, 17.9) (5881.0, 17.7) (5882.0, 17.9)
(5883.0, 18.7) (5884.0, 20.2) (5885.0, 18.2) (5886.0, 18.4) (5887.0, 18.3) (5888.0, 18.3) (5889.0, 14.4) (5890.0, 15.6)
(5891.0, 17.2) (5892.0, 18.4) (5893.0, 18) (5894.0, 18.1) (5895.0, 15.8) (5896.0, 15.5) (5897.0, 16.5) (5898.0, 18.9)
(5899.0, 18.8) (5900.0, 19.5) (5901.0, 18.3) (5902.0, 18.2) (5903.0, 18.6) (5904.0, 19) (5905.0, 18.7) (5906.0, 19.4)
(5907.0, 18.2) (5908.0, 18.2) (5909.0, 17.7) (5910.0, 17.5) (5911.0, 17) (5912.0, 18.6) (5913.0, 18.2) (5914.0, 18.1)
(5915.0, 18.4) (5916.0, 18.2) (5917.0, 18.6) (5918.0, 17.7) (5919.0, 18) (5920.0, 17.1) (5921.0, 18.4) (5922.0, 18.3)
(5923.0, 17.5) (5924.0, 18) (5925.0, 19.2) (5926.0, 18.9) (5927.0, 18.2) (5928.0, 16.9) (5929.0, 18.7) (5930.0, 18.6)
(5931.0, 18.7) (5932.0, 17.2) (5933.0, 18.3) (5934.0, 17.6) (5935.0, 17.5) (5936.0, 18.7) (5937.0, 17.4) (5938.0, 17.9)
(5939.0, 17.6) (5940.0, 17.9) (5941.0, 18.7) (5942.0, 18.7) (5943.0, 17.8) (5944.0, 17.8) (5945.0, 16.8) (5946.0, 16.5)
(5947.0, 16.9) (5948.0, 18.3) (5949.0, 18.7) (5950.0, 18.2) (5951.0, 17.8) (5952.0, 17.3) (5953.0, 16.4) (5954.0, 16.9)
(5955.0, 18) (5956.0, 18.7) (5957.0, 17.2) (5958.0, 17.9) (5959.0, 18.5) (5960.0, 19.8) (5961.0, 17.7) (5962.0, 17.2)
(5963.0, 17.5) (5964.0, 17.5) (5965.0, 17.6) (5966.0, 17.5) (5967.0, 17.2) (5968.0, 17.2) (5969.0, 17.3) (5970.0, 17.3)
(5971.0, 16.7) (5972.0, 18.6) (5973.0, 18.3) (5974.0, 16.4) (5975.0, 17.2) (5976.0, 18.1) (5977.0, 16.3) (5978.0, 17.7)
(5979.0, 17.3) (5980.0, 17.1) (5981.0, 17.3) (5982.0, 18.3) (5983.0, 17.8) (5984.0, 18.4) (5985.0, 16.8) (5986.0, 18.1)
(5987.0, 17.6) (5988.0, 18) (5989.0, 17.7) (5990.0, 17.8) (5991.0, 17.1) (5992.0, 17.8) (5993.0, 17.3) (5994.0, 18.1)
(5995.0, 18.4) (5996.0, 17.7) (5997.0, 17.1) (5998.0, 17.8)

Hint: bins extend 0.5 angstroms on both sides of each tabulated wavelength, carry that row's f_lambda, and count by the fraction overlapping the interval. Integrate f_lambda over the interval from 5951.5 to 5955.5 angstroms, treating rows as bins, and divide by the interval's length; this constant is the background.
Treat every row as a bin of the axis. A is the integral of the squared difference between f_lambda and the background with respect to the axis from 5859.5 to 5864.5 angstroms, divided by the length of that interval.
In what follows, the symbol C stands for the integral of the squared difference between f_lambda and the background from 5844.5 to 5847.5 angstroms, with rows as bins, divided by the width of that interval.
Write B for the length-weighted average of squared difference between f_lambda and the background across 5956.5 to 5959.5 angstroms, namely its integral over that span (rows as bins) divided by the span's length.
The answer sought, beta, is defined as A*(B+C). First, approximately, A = 2.7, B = 0.80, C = 2.19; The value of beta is 8.1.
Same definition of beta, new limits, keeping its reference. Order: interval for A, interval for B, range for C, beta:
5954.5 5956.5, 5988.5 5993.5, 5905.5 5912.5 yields 2.6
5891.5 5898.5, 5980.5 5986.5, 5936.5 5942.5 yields 2.8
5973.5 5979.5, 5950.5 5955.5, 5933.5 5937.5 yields 0.4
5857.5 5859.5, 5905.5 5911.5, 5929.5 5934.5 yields 3.2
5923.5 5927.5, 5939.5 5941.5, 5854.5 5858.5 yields 5.2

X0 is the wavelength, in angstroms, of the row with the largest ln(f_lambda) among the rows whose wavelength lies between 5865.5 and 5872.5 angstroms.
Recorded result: 5870.0 angstroms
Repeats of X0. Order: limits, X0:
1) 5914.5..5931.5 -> 5925.0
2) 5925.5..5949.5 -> 5926.0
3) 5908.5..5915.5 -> 5912.0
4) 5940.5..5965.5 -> 5960.0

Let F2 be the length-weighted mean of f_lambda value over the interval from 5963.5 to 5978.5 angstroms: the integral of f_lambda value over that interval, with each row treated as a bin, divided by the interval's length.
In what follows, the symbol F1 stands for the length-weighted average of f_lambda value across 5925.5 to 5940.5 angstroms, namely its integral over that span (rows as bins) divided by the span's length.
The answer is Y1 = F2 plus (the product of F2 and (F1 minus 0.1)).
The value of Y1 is 329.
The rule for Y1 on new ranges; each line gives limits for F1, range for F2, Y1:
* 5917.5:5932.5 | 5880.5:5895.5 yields 336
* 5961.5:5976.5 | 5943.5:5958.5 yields 322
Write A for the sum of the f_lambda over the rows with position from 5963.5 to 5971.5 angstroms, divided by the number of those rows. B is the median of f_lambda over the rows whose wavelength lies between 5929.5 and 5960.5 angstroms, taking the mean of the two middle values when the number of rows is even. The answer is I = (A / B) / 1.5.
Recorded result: 0.644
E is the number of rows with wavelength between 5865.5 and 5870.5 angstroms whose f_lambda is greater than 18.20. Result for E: 4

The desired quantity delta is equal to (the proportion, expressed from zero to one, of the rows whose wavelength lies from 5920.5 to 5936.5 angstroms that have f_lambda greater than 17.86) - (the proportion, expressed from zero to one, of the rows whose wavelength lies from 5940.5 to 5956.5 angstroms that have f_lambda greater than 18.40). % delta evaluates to 0.44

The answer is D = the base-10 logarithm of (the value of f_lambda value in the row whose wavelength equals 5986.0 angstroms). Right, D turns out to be 1.26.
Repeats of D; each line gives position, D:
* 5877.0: 1.26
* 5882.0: 1.25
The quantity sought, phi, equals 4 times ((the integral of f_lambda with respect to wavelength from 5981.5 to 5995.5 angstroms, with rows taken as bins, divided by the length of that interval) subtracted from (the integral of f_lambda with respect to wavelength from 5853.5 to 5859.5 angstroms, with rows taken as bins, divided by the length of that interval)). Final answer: 1.3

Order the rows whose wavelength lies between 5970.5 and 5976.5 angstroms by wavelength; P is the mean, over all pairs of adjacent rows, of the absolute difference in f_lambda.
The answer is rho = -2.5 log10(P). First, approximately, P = 1.2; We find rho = -0.2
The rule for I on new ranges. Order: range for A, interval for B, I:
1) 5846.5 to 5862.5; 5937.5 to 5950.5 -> 0.677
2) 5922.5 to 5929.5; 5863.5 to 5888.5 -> 0.663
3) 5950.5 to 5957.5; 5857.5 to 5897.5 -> 0.642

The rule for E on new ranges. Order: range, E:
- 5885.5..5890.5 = 3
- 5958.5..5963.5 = 2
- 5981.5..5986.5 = 2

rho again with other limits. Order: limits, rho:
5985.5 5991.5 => 1.0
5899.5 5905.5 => 0.8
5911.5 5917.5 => 1.4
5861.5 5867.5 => 0.4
